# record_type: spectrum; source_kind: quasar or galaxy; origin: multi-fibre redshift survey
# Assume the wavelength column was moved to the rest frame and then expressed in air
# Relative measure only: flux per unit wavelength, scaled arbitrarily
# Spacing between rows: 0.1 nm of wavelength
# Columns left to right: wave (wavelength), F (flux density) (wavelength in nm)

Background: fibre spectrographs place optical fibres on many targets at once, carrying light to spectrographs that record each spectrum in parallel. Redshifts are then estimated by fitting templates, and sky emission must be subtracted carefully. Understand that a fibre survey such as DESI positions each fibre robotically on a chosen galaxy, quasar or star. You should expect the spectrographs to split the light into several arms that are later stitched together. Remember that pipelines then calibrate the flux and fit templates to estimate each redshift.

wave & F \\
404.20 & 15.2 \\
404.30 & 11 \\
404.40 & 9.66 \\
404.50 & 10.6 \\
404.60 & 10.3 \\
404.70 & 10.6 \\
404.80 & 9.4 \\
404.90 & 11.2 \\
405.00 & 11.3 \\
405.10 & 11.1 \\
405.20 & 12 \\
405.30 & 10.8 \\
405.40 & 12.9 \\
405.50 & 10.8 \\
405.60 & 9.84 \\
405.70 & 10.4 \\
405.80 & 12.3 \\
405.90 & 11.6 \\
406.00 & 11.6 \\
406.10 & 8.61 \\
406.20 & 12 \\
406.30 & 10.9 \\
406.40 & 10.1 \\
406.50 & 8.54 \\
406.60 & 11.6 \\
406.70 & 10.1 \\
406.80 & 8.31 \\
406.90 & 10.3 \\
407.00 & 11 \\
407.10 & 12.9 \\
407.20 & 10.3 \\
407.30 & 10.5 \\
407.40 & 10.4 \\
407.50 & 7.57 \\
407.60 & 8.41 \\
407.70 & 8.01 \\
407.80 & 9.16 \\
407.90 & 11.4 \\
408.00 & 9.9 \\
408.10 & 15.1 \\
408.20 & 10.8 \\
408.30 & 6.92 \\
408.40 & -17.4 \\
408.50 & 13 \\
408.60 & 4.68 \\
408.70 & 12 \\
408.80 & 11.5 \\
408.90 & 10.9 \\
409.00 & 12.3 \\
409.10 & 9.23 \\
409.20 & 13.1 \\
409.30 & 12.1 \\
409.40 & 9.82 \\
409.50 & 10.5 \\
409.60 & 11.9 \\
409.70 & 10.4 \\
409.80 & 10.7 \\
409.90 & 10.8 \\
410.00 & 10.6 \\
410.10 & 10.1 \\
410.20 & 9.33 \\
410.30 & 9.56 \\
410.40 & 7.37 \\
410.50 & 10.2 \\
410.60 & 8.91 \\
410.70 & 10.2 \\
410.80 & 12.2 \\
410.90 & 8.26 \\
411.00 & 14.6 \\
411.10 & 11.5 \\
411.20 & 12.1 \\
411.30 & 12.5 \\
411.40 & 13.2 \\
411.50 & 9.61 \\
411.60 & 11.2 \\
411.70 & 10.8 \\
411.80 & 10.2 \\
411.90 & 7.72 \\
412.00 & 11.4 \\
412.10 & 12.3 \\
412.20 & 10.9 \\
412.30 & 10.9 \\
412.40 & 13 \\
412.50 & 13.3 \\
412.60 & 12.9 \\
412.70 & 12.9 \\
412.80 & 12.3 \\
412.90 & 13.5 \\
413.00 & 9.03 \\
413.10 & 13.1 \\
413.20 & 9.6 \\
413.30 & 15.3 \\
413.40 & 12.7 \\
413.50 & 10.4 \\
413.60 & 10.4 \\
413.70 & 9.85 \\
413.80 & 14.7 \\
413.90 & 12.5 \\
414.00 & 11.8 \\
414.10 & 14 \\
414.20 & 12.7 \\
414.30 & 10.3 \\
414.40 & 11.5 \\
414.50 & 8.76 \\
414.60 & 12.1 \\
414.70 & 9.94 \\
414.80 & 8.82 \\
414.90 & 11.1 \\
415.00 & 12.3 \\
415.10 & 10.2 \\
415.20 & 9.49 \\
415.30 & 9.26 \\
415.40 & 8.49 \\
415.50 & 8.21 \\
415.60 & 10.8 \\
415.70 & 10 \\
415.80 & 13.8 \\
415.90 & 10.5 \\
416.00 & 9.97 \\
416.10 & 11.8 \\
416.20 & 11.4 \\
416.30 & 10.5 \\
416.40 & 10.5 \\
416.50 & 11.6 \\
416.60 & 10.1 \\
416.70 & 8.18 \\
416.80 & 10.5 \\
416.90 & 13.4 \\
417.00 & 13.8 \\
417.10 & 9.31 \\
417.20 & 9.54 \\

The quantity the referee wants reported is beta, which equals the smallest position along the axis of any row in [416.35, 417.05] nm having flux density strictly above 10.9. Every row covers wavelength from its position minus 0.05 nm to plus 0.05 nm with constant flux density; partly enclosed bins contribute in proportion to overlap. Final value 416.50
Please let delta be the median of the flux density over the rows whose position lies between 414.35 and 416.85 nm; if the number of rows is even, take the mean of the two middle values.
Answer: 10.5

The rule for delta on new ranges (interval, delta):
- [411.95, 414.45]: 12.3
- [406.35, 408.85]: 10.3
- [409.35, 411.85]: 10.5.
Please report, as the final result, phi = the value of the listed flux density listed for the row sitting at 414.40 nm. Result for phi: 11.5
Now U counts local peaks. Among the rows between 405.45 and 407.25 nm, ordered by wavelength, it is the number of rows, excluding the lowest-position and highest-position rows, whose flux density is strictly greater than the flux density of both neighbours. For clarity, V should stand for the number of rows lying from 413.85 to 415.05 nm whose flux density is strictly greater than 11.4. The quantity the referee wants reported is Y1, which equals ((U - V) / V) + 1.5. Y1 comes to 1.1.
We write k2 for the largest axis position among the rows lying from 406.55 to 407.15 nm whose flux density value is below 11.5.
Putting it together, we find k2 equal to 407.00 nm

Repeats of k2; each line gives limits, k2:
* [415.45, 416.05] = 416.00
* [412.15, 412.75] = 412.30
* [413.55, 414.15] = 413.70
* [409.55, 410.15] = 410.10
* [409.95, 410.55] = 410.50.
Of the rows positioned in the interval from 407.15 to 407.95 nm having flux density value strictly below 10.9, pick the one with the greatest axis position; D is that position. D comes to 407.80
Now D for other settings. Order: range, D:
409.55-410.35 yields 410.30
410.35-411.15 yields 410.90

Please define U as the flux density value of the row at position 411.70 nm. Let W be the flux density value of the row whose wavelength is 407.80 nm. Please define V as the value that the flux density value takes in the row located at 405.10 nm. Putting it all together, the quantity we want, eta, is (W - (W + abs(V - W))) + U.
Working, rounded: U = 10.8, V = 11.1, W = 9.16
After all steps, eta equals 8.9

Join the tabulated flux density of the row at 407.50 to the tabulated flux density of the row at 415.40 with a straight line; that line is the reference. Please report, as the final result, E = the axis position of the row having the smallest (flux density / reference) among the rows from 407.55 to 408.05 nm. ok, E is 407.70 nm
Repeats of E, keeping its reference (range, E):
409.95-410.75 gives 410.40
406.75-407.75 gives 407.50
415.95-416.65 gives 416.00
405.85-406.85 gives 406.80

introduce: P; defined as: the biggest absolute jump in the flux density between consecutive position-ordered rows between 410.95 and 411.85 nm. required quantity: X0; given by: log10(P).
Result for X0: 0.56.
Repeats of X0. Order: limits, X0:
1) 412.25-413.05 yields 0.65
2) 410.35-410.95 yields 0.60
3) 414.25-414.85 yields 0.52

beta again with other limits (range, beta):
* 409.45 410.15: 409.60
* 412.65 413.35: 412.70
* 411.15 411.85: 411.20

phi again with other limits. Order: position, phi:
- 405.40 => 12.9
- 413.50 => 10.4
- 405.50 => 10.8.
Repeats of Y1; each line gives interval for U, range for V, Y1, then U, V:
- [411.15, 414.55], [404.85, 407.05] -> 1.9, 10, 7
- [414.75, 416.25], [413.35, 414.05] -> 1.5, 4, 4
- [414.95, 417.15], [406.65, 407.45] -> 5.5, 5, 1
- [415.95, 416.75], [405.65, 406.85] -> 0.9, 2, 5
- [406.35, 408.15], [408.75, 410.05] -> 1.5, 5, 5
